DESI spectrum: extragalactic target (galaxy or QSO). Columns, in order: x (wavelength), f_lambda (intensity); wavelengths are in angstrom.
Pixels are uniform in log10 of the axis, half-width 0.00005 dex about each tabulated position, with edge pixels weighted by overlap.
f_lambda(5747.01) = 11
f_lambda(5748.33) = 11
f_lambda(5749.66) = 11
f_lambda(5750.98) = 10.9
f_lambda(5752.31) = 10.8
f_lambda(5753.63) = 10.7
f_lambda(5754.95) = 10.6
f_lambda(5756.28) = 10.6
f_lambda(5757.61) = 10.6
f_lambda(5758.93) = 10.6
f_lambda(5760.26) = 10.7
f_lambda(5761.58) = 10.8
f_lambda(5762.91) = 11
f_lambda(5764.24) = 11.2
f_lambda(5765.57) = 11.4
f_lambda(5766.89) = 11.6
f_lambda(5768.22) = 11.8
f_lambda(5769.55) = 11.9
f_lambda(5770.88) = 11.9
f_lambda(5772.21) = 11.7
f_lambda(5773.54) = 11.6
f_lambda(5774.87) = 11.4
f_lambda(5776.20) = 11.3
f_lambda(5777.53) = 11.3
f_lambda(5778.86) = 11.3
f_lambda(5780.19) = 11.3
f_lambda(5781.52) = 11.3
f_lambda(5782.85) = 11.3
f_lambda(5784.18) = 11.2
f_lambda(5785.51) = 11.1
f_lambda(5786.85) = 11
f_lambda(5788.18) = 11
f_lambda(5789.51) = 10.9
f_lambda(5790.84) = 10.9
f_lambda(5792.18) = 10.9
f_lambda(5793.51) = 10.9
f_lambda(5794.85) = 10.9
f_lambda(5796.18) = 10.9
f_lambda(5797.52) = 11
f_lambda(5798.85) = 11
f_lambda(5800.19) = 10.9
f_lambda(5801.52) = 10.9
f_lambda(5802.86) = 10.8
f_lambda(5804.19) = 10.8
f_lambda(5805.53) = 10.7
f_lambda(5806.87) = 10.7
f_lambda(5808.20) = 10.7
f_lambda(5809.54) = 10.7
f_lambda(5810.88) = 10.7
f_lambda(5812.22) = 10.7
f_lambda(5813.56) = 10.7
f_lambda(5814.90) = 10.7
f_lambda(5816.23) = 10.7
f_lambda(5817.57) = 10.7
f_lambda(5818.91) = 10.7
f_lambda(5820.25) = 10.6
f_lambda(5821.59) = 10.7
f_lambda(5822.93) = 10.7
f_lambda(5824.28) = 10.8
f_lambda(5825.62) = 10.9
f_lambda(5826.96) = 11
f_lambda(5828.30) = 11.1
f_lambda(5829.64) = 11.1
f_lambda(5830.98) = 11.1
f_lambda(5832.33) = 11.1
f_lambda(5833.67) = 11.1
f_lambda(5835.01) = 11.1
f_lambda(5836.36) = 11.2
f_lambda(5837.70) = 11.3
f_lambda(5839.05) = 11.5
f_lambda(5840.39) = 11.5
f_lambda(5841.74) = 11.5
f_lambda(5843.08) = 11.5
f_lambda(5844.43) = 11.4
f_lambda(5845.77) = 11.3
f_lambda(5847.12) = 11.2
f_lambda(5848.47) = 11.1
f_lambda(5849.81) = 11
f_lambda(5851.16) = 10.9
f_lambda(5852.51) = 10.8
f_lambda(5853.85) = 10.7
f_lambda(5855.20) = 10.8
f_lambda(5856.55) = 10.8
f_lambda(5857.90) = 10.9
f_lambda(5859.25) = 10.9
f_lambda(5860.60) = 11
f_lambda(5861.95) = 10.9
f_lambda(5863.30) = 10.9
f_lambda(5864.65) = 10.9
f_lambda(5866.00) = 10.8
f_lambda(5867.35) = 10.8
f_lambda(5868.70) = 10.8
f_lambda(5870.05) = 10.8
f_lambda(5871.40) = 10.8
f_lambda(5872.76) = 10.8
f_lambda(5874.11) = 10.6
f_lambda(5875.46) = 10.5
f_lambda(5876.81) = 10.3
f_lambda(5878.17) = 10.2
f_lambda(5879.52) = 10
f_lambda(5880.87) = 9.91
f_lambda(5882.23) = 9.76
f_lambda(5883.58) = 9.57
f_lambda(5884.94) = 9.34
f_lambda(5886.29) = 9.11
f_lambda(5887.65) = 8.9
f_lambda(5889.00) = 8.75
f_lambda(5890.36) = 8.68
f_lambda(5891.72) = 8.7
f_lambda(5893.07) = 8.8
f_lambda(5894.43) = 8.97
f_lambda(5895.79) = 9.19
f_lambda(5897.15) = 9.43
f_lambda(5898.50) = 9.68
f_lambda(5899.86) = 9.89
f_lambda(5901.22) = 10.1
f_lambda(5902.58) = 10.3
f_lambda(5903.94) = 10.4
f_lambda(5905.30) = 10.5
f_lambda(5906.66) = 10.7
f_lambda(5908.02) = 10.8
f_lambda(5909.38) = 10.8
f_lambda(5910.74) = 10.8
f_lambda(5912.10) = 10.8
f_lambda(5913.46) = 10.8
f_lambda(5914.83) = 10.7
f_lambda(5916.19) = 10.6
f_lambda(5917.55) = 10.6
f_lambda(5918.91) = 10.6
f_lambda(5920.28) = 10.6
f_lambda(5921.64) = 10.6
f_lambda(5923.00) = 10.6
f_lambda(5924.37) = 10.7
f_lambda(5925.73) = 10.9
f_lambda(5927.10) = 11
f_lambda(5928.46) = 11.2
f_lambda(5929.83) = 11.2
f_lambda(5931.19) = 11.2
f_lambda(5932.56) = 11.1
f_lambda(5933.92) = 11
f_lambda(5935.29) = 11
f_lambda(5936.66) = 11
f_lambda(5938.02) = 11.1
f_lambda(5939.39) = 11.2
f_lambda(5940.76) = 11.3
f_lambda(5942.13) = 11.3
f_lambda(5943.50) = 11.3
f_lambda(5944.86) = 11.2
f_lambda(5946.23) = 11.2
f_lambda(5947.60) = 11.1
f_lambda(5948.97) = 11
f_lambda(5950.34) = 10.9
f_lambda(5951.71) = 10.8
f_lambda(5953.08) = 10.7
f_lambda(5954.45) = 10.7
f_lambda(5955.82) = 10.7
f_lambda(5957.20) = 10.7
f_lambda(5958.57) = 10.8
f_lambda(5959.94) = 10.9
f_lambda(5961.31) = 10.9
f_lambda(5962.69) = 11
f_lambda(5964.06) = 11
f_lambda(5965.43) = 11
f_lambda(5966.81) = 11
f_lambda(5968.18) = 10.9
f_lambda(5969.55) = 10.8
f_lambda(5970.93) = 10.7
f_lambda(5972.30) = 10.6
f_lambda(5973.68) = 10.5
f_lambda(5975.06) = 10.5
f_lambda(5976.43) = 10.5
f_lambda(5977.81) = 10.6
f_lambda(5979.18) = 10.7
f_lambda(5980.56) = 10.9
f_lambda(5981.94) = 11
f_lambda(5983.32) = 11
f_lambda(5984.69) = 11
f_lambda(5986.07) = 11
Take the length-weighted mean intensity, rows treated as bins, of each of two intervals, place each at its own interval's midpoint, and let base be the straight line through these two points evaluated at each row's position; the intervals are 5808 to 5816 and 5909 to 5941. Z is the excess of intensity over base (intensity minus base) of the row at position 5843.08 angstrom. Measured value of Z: 0.75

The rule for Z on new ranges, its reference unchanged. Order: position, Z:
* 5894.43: -1.87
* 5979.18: -0.28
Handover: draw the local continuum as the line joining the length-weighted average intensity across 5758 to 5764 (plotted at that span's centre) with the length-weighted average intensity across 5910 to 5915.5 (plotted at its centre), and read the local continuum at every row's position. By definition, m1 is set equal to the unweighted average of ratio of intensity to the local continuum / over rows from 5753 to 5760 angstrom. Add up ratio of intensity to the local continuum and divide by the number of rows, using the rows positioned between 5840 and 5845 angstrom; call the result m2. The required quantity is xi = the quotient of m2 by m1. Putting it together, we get 1.08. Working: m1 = 0.98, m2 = 1.06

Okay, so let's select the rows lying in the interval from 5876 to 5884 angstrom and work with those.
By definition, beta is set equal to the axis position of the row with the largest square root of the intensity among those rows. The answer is 5876.81 angstrom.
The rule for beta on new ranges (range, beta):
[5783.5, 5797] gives 5784.18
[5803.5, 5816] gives 5804.19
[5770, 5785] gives 5770.88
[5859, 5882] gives 5860.60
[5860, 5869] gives 5860.60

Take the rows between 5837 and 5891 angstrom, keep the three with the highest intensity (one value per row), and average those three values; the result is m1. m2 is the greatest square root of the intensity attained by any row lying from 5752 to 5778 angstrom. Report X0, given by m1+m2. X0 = 14.9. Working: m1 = 11.5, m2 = 3.45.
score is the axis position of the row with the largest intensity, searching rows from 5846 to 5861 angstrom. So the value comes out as 5847.12 angstrom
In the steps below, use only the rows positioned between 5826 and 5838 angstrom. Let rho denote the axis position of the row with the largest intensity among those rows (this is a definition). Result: 5837.70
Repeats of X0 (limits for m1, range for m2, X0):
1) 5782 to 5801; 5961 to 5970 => 14.5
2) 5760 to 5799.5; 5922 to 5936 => 15.2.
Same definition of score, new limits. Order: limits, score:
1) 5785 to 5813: 5785.51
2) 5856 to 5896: 5860.60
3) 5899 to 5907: 5906.66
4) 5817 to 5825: 5824.28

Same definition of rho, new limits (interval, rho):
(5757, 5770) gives 5769.55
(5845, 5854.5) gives 5845.77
